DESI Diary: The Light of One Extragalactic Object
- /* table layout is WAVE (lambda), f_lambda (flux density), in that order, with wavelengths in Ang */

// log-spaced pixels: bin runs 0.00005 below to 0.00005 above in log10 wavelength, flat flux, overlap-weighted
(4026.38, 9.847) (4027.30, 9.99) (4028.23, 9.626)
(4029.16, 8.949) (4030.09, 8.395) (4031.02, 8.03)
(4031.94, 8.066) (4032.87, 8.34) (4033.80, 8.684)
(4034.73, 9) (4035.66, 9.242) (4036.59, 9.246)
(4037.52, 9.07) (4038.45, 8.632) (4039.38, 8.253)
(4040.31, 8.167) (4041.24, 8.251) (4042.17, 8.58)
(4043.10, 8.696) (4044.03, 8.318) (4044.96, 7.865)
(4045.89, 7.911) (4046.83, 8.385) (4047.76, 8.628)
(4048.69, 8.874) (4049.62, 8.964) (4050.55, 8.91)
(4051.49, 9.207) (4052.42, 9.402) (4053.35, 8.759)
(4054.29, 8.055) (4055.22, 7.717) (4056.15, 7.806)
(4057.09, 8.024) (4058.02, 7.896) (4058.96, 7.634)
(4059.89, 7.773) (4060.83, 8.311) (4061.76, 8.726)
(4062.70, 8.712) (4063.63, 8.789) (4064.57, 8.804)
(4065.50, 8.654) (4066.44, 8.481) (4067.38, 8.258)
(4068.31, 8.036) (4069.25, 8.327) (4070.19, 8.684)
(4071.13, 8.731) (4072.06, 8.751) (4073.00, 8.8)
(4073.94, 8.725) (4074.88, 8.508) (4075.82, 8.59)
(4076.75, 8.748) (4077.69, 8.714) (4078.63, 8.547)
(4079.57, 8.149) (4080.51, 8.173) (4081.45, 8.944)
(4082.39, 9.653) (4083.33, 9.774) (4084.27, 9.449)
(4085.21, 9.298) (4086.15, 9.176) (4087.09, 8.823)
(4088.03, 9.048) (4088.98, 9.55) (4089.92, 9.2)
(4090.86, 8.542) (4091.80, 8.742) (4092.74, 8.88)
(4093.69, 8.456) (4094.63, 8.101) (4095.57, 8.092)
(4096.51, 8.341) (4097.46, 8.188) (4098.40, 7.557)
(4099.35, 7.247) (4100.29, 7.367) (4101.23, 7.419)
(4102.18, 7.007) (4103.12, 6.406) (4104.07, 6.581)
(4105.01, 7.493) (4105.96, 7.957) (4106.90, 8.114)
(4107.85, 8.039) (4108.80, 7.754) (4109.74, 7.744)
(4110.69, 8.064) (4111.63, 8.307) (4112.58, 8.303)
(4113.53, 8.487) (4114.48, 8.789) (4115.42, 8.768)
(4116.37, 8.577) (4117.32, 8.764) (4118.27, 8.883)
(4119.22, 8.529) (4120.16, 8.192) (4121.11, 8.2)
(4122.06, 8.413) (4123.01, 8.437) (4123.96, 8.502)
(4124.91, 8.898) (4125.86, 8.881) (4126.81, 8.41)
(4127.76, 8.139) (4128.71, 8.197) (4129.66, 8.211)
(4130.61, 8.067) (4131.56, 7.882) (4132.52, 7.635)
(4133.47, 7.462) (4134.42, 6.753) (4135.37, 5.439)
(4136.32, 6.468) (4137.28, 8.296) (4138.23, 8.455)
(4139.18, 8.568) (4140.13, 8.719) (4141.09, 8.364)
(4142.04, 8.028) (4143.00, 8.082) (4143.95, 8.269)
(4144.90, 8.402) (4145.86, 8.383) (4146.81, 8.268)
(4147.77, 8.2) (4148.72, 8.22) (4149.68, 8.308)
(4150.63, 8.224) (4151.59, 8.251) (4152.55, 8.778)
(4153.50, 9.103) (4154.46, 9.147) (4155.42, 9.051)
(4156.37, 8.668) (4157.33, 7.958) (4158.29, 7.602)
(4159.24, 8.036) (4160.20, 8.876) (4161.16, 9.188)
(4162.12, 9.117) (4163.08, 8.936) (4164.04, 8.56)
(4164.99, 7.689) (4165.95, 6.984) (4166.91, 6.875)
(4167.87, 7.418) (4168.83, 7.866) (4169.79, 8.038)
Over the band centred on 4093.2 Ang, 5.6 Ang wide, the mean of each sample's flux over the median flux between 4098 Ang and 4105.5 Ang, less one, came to 0.159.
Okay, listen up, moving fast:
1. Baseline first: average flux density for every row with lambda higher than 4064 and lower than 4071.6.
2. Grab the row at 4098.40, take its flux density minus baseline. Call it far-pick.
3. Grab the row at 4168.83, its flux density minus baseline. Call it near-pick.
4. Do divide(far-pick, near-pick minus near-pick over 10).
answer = 1.7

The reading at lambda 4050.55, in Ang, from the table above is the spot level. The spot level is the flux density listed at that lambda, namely 8.91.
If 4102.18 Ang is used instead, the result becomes 7.007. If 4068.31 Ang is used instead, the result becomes 8.036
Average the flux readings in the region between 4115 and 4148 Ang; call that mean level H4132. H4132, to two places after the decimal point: 8.16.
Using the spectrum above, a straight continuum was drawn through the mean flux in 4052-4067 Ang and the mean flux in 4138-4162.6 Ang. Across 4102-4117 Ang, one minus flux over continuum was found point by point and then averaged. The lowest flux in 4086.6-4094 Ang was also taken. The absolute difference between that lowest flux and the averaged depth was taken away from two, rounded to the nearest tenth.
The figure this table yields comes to -6.4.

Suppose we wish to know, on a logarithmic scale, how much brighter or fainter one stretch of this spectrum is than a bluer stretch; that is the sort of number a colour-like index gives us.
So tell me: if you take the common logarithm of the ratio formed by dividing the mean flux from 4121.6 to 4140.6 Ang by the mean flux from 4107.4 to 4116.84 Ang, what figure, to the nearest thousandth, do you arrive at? -0.016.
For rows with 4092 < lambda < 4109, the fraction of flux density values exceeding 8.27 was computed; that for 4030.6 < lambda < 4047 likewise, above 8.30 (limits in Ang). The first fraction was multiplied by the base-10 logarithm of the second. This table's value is -0.04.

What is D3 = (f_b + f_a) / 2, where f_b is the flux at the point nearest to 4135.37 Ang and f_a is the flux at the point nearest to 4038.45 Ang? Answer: 7.0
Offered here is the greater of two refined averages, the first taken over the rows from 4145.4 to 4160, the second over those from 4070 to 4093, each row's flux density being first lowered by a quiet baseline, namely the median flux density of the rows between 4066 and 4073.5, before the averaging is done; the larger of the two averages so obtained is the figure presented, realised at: 0.31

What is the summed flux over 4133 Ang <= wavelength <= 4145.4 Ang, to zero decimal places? 101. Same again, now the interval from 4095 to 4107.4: 98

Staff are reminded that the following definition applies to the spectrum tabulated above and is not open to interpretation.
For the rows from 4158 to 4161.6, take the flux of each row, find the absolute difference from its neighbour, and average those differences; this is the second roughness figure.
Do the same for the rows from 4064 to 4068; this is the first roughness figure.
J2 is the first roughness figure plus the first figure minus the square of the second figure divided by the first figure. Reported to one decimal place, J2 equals -1.2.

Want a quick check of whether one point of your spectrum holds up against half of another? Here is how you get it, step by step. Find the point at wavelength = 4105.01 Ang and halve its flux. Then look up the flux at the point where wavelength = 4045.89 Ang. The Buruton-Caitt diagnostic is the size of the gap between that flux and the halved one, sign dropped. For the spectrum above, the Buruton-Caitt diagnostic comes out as 4.2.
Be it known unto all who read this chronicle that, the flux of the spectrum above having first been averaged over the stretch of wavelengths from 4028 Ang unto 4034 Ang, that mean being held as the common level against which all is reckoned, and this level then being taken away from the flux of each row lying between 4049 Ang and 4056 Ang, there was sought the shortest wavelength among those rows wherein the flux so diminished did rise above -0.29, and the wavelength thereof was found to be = 4049.62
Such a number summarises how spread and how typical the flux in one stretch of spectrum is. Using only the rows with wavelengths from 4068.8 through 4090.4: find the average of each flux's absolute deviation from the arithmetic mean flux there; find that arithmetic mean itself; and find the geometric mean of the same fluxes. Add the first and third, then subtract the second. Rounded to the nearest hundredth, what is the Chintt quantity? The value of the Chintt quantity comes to 0.35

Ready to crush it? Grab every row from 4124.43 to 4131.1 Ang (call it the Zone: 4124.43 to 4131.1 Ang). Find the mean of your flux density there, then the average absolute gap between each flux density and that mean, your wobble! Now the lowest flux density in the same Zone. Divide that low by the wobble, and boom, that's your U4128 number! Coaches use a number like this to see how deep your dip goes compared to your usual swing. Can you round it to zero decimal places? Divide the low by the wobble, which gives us 29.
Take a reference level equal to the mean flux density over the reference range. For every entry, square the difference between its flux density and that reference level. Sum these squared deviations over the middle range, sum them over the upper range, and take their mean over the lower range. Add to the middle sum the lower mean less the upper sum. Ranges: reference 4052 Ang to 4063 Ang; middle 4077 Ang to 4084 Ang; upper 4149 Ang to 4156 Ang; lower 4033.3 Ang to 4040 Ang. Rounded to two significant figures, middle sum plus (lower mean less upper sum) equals 3.2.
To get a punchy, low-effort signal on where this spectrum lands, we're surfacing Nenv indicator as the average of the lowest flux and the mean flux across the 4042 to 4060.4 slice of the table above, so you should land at 8.0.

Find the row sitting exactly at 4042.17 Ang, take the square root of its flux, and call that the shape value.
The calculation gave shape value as 2.93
